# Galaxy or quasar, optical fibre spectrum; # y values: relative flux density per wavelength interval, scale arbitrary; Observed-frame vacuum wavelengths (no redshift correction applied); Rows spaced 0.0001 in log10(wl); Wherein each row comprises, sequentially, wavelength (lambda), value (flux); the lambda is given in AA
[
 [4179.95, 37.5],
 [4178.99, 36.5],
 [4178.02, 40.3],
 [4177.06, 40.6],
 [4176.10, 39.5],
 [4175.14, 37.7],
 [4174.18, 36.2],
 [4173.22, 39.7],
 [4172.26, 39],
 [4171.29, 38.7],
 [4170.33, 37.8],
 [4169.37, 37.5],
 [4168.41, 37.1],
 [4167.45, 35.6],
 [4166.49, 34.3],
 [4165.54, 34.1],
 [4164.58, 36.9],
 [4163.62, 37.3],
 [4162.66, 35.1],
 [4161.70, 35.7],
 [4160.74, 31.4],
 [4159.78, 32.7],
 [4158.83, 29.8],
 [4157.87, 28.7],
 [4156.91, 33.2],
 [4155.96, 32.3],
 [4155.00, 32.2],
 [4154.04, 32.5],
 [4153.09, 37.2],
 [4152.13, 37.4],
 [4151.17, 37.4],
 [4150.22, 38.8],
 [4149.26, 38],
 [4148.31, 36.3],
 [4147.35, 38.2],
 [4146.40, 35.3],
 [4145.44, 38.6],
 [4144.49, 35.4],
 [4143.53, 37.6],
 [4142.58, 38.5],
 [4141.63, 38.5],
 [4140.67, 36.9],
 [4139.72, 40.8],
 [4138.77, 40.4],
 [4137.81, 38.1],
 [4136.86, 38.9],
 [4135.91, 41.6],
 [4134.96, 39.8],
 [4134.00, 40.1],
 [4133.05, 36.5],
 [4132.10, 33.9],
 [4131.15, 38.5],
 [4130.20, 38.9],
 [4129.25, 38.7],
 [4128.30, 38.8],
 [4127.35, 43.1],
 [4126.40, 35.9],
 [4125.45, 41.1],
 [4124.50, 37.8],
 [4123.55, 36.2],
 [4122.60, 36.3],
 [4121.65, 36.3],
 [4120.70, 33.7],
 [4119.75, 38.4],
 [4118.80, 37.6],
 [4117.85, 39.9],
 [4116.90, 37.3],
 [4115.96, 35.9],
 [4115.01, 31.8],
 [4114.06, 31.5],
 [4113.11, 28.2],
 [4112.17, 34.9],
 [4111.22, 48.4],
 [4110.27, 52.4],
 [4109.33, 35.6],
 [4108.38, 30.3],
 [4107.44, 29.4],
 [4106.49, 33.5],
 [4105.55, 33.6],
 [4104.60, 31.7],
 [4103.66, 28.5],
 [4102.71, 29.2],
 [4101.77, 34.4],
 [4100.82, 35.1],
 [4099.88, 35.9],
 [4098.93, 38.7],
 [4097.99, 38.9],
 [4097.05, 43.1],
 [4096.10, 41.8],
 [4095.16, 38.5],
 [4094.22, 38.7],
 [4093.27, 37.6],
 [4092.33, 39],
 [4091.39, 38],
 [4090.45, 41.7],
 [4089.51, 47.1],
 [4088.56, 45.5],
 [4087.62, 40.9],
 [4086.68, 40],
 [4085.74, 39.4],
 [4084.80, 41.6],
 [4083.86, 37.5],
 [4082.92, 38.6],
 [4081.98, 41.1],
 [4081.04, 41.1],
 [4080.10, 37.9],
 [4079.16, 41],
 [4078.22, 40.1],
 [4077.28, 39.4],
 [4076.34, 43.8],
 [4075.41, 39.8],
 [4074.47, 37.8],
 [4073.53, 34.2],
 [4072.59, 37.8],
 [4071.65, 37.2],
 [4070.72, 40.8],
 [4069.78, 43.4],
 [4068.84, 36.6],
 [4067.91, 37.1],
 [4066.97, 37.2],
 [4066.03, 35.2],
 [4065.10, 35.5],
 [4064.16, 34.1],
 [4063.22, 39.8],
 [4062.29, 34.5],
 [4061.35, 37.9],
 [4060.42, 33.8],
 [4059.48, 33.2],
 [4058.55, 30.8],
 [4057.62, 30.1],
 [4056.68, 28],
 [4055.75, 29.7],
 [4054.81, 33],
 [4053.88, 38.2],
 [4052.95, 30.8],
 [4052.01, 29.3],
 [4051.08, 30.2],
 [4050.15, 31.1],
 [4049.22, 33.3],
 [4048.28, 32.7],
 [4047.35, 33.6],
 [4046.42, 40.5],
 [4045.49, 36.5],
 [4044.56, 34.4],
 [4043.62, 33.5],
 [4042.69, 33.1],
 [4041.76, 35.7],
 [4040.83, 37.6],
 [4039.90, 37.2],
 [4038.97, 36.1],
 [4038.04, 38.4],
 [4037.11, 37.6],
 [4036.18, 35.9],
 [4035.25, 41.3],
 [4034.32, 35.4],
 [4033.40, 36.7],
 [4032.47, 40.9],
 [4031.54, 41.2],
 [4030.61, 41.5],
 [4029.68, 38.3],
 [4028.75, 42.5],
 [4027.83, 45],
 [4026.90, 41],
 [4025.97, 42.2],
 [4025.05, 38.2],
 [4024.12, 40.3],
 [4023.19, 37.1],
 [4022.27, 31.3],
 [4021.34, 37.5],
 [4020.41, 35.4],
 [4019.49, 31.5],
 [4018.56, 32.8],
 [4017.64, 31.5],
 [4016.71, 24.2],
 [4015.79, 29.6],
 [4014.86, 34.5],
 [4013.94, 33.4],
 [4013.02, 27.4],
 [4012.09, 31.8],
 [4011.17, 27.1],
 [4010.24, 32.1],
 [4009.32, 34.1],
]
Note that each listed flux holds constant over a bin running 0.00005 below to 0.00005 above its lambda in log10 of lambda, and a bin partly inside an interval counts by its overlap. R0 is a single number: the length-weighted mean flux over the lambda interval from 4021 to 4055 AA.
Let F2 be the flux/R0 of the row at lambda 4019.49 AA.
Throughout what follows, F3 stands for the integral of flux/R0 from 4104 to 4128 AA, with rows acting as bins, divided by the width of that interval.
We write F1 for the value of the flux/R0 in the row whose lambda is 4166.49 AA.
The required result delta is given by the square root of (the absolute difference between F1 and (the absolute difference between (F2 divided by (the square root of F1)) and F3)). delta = 0.91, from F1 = 0.93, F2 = 0.86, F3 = 0.99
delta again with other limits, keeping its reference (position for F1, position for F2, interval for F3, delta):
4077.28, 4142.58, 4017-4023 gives 0.98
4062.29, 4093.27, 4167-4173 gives 0.95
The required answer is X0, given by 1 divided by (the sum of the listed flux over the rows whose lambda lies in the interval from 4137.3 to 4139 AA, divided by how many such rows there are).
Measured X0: 0.0255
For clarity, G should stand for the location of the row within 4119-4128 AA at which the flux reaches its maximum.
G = 4127.35 AA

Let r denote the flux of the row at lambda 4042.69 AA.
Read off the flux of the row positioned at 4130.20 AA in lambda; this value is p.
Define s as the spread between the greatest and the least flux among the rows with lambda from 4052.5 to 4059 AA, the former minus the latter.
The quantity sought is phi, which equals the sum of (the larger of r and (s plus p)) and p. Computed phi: 88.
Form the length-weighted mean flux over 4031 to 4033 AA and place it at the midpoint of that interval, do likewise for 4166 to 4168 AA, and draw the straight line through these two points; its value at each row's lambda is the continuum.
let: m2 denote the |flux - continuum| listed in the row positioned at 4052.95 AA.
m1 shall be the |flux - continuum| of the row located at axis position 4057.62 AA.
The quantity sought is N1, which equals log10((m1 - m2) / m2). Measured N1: -1.26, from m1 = 10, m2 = 9.1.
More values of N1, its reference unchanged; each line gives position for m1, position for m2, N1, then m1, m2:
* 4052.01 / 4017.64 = -1.12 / 11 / 9.9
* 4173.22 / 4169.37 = -0.01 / 5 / 2.4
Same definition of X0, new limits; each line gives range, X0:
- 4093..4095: 0.0262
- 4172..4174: 0.0254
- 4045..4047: 0.0260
